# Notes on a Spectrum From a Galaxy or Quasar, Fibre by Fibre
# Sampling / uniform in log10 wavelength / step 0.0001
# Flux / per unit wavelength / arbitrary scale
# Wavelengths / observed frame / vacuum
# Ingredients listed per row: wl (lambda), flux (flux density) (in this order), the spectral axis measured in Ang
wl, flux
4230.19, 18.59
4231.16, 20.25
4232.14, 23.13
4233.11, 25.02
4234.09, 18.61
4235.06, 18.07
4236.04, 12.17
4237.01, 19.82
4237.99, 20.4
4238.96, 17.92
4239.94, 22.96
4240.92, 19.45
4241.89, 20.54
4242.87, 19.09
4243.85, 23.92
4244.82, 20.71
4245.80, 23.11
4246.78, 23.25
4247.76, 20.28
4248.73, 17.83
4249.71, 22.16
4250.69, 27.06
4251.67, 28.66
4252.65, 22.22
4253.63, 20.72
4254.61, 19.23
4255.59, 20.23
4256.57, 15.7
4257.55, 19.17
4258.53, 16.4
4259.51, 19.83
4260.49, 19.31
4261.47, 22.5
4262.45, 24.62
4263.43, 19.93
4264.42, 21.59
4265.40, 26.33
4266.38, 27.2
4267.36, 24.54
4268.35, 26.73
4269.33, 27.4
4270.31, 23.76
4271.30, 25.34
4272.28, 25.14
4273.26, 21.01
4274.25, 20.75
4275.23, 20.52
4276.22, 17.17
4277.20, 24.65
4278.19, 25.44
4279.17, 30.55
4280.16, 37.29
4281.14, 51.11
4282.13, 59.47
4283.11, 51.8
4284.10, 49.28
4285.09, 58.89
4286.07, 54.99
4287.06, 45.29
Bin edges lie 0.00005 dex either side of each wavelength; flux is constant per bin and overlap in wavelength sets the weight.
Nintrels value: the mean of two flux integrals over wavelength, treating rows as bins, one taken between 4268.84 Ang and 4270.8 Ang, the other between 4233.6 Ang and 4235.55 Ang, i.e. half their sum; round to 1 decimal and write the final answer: 43.0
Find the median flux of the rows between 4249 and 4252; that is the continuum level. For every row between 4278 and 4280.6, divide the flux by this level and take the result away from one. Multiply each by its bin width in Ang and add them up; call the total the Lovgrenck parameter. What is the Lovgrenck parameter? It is -0.44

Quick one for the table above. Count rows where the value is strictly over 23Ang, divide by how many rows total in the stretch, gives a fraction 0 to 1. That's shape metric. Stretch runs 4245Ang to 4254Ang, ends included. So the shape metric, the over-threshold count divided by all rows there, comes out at 0.4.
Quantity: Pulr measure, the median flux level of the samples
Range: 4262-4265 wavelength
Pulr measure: 22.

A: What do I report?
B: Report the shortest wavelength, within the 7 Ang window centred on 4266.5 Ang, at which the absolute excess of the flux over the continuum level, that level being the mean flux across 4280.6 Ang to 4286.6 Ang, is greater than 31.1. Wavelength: 4263.43 Ang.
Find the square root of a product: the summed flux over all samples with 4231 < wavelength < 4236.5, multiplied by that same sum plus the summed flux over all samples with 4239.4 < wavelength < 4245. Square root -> 169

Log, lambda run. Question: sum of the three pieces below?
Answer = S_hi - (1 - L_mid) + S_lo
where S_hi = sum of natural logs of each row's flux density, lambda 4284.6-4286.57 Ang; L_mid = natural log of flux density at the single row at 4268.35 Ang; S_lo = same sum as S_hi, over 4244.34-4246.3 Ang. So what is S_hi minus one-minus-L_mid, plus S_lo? 16.5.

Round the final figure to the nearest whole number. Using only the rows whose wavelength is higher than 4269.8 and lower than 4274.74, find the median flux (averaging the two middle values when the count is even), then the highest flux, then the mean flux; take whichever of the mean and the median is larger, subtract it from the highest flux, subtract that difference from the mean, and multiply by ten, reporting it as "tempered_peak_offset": 216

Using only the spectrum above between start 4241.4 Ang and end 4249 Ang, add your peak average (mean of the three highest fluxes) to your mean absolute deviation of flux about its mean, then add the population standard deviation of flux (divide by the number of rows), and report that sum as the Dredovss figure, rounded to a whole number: 27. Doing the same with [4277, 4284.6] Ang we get 78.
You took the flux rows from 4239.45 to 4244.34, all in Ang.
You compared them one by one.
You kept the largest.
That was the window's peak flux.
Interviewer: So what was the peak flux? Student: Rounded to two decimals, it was 23.92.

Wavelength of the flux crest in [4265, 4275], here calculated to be 4269.33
